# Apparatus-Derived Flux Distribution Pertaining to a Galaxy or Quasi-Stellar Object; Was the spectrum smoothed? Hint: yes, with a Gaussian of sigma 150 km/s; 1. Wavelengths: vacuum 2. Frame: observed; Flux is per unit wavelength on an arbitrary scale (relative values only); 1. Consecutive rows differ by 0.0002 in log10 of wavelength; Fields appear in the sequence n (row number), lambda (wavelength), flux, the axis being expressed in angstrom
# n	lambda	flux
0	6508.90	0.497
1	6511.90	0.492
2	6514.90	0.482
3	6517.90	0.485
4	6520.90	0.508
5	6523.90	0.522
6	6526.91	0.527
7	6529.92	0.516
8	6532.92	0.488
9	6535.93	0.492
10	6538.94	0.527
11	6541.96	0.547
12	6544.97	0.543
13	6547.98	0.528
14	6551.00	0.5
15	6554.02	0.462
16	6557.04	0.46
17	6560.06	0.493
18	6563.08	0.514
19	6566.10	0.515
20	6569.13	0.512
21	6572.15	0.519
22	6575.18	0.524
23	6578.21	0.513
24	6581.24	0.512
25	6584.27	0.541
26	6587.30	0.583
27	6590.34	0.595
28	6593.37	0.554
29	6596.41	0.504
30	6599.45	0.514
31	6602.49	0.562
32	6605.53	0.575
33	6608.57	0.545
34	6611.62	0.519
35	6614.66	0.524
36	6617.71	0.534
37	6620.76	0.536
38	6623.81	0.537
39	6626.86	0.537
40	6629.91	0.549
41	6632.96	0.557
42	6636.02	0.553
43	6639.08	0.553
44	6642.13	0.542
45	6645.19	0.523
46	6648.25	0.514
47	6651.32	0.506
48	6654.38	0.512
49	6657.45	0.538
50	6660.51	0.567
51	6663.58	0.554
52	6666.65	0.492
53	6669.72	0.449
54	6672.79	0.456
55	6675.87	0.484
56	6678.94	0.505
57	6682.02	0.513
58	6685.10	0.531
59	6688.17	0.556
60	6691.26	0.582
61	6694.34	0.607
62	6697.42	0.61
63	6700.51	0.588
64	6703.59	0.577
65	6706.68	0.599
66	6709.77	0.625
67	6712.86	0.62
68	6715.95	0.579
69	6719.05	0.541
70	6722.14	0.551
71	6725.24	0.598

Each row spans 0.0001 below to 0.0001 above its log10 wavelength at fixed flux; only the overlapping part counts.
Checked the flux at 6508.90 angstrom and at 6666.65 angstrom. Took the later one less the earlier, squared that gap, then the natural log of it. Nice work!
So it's -11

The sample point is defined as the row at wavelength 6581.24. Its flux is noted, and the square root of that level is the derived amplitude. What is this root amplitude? 0.716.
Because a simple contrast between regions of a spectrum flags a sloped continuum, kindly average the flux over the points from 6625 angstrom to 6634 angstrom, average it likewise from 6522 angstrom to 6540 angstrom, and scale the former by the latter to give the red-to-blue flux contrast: 1.07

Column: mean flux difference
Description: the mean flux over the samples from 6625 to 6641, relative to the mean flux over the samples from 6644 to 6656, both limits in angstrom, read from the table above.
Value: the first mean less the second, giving 0.036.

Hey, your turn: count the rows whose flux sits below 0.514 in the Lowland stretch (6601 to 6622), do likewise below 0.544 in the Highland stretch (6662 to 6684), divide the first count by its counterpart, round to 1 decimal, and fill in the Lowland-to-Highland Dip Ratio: 0.0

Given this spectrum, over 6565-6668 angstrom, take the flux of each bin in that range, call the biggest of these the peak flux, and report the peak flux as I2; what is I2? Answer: 0.595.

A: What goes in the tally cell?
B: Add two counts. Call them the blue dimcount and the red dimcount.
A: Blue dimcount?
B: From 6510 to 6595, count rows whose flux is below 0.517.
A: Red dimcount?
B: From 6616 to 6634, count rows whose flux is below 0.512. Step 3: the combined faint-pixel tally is 16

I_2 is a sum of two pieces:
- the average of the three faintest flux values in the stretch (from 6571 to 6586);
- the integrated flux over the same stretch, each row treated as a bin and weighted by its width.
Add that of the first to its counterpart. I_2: 8.4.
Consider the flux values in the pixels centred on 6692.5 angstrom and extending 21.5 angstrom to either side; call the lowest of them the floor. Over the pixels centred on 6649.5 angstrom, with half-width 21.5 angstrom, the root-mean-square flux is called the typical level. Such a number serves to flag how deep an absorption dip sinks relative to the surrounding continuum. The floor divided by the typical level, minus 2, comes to -1.14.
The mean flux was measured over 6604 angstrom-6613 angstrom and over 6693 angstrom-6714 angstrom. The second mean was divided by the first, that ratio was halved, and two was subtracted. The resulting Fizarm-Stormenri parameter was -1.45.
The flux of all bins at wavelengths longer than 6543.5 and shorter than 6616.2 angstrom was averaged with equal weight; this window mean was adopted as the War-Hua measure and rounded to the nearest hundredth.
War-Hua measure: 0.53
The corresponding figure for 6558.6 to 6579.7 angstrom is 0.51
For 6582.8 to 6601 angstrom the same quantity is 0.55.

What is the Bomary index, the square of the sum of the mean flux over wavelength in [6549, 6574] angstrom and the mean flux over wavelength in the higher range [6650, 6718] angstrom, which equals 1.09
